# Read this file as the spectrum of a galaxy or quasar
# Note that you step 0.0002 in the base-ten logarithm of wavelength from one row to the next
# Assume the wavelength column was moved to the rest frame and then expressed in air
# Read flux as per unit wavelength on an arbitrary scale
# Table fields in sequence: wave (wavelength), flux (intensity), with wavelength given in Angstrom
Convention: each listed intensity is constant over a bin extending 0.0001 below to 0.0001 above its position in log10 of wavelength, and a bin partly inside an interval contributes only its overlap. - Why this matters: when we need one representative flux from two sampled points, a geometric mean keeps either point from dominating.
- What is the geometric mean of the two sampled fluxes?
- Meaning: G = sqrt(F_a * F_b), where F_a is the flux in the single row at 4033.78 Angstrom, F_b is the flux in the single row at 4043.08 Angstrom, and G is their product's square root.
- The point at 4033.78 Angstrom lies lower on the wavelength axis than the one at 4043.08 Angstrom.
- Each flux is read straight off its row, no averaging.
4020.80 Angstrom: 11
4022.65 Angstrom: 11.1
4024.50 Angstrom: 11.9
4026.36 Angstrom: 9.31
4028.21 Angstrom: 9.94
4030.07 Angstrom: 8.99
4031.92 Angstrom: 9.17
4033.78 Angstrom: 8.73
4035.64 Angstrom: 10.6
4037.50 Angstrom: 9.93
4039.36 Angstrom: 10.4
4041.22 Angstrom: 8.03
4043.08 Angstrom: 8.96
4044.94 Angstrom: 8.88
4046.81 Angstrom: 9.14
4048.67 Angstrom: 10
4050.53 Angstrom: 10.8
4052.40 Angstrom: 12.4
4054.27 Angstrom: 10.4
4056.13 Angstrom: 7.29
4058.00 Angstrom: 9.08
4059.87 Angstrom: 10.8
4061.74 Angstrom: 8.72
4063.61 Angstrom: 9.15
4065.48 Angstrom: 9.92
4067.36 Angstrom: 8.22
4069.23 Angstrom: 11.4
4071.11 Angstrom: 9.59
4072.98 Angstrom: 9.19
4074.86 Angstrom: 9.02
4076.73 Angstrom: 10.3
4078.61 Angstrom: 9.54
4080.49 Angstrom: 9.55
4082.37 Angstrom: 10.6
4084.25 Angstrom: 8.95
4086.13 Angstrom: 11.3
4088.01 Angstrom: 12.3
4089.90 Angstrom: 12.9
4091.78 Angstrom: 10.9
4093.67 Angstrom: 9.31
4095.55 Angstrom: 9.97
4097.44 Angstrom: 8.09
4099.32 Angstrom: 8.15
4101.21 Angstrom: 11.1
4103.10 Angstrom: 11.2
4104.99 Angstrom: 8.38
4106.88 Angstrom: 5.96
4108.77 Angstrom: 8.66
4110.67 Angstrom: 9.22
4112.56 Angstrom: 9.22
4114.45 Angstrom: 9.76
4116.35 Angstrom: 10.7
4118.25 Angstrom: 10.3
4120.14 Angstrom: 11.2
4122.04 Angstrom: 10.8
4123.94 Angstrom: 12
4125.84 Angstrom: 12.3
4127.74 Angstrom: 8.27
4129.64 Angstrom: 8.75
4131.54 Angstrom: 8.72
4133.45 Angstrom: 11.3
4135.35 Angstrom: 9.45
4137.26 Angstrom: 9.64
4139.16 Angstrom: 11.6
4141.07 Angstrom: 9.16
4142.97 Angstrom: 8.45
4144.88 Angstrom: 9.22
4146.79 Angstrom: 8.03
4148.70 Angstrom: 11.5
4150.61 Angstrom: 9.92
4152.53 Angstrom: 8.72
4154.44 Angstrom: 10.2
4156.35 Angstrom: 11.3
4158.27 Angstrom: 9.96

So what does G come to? 8.8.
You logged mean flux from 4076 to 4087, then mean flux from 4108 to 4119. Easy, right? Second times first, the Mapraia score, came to 97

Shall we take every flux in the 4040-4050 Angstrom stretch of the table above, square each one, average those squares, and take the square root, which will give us 9.0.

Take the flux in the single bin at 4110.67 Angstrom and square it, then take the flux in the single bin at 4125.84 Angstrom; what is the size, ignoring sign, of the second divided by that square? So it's 0.14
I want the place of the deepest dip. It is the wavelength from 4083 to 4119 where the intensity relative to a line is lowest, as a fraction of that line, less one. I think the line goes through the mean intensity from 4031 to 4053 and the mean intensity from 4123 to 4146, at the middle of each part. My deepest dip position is 4106.88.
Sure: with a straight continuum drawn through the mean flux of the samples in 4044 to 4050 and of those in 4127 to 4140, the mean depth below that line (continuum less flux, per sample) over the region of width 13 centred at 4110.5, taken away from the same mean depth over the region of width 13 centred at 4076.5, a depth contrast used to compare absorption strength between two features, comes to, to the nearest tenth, -1.0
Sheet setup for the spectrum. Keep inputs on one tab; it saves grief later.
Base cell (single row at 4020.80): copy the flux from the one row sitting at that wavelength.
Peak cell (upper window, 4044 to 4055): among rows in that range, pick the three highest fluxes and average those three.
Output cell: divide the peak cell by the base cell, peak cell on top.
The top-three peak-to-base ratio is 1.02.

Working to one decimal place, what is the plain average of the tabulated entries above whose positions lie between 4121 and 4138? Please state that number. 10.1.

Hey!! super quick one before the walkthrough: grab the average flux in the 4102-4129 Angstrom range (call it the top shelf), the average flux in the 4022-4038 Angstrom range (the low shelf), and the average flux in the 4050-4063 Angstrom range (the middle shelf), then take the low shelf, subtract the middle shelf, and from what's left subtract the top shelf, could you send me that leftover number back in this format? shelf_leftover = -9.8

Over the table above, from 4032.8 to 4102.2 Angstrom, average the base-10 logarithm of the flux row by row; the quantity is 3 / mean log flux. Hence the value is 3.03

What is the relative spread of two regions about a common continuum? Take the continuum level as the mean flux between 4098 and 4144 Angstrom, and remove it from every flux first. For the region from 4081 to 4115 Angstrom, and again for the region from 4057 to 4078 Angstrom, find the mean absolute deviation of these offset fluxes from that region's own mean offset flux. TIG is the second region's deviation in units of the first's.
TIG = 0.6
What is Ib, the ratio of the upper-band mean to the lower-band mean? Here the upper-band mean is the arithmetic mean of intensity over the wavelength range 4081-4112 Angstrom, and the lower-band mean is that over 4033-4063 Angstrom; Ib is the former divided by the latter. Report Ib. 1.02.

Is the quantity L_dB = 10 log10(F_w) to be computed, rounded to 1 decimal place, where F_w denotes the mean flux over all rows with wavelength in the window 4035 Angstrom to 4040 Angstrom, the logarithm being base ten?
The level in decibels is 10.1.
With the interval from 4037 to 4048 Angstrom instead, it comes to 9.6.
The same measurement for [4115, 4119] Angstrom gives 10.2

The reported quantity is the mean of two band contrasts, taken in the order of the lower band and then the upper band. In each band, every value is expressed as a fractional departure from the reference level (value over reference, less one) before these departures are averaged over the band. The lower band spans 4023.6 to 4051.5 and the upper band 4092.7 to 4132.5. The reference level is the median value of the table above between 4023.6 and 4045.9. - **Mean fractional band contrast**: 0.04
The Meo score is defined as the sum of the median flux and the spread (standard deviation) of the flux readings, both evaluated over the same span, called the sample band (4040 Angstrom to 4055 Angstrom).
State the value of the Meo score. 10.9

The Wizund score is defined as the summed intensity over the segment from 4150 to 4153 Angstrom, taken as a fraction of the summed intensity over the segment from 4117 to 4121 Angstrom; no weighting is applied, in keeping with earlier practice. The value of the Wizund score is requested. 0.87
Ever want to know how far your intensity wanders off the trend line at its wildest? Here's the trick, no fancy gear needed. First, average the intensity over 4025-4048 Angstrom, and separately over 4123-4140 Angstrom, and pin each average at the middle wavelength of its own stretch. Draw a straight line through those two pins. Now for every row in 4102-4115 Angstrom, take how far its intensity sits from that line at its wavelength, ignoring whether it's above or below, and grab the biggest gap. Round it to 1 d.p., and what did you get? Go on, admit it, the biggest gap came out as 4.0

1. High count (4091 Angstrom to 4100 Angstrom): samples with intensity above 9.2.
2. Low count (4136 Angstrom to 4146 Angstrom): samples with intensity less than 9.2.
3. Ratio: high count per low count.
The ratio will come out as 1.5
